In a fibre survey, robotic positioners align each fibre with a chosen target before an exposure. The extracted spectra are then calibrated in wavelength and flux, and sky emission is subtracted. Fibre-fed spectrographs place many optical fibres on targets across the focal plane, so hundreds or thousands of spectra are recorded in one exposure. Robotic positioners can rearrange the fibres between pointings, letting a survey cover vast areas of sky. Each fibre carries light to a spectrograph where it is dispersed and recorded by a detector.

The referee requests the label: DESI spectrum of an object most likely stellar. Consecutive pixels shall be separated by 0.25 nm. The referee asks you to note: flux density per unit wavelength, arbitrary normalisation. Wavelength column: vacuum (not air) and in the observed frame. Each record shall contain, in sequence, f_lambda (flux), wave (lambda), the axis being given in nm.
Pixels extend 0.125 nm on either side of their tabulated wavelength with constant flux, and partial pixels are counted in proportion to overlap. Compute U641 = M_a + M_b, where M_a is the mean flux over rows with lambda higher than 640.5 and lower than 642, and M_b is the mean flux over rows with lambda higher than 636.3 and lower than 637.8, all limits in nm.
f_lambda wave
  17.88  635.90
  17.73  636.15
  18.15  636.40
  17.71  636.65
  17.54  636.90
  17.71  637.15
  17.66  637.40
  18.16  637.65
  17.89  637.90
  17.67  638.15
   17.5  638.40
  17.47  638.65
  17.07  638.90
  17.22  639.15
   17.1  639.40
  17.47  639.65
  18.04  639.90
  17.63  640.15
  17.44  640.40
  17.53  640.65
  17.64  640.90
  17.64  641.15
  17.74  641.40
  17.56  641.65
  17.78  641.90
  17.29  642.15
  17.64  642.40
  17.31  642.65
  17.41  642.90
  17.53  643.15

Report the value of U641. 35.5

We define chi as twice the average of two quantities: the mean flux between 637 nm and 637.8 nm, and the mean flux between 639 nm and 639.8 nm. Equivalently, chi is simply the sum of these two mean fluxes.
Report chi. 35.1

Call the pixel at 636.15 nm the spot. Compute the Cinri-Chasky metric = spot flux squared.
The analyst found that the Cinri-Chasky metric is 314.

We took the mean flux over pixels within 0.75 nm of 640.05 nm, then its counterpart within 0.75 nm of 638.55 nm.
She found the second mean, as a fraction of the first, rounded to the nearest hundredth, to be 1.00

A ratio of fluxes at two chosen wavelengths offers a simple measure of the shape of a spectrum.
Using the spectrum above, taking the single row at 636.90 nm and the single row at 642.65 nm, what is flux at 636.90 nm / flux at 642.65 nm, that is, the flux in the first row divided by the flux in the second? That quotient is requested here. 1.01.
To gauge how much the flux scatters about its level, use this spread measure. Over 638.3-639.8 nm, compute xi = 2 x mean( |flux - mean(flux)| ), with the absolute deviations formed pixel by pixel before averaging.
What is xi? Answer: 0.350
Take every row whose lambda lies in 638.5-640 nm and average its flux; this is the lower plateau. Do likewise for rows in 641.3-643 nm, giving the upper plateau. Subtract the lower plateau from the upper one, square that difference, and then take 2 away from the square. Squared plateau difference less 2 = -1.98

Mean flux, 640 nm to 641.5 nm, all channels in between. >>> 17.6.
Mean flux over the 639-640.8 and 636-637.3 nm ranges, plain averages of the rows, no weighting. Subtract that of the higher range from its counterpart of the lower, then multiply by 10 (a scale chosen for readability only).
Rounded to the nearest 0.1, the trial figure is 2.8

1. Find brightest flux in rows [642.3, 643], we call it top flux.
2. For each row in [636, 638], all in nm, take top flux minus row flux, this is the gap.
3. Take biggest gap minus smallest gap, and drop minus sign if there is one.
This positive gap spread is 0.62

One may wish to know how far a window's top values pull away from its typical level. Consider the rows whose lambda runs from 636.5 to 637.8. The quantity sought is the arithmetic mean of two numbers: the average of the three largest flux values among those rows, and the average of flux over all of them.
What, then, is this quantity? 17.8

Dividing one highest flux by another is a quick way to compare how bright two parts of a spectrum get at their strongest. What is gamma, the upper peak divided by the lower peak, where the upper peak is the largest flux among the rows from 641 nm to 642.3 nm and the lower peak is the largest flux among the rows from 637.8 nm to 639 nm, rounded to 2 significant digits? 0.99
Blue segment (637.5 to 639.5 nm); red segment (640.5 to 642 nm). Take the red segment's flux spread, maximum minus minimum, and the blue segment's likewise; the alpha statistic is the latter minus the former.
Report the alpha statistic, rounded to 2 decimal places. 0.84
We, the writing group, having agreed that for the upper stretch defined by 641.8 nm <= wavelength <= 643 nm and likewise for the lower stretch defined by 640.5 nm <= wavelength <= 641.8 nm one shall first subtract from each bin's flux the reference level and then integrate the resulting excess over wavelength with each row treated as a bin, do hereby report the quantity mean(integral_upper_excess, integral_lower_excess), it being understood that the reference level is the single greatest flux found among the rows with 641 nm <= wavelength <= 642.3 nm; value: -0.28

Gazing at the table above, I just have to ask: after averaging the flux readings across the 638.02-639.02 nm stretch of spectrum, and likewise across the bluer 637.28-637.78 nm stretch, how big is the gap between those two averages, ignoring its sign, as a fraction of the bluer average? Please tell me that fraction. 0.027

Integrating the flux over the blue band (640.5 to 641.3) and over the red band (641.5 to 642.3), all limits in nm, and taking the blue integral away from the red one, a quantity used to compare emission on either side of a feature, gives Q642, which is 0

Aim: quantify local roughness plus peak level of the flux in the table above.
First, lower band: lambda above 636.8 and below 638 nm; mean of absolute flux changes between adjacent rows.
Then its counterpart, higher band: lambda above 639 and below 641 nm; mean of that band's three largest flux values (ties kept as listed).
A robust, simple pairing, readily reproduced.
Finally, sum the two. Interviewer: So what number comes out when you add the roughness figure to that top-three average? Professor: 18.02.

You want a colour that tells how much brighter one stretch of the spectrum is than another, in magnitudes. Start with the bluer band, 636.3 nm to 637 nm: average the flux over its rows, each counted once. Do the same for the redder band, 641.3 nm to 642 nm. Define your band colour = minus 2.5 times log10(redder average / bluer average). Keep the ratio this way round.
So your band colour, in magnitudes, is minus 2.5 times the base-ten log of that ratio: 0.007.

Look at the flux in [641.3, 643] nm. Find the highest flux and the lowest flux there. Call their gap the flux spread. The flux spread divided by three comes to 0.16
